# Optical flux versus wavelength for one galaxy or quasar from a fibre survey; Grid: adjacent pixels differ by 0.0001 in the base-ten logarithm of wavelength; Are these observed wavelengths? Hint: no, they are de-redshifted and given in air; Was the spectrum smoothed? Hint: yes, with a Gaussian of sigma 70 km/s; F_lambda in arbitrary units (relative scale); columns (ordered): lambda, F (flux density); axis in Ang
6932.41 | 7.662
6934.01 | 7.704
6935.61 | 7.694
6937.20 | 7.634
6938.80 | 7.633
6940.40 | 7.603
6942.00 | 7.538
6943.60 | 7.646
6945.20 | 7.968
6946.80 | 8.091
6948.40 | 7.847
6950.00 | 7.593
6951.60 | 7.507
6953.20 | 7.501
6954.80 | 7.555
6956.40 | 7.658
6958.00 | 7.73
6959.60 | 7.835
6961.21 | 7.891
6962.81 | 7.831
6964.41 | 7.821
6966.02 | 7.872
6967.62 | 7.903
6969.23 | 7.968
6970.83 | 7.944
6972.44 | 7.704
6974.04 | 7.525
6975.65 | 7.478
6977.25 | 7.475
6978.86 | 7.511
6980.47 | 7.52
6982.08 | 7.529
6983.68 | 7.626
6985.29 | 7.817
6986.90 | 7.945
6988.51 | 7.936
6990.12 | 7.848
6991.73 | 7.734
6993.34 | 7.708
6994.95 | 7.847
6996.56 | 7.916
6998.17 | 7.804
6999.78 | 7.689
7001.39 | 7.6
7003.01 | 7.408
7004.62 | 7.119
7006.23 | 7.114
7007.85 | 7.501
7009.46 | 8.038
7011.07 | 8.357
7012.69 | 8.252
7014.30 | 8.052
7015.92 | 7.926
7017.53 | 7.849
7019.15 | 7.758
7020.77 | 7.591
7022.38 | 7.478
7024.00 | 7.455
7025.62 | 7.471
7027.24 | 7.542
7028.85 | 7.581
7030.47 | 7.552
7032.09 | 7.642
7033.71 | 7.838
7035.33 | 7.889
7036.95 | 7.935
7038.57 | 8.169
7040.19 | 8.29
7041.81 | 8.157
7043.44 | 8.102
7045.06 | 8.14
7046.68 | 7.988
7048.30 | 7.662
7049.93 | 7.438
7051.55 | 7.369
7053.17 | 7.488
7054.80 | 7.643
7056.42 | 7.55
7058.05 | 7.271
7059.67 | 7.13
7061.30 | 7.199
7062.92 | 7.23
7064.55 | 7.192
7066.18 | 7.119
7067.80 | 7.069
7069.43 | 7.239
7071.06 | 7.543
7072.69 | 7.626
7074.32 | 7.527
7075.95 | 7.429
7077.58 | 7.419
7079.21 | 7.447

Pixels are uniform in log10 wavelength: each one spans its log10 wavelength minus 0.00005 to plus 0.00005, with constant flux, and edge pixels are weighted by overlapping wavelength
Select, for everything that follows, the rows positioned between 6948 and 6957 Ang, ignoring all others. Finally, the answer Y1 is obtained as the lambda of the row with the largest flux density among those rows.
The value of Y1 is 6948.40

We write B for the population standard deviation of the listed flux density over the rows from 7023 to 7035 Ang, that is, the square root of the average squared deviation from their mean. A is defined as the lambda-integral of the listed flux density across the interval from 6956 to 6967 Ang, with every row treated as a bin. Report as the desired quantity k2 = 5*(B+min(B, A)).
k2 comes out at 1.2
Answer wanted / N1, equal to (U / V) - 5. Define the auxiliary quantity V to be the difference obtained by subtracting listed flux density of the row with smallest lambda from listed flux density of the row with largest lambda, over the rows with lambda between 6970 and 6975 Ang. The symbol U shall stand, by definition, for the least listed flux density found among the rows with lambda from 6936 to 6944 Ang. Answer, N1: -23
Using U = 7.538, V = -0.4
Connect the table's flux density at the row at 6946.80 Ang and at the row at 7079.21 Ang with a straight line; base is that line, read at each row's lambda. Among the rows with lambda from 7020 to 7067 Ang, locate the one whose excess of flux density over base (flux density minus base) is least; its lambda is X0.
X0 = 7059.67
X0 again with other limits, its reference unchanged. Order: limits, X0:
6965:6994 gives 6975.65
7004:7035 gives 7004.62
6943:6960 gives 6951.60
